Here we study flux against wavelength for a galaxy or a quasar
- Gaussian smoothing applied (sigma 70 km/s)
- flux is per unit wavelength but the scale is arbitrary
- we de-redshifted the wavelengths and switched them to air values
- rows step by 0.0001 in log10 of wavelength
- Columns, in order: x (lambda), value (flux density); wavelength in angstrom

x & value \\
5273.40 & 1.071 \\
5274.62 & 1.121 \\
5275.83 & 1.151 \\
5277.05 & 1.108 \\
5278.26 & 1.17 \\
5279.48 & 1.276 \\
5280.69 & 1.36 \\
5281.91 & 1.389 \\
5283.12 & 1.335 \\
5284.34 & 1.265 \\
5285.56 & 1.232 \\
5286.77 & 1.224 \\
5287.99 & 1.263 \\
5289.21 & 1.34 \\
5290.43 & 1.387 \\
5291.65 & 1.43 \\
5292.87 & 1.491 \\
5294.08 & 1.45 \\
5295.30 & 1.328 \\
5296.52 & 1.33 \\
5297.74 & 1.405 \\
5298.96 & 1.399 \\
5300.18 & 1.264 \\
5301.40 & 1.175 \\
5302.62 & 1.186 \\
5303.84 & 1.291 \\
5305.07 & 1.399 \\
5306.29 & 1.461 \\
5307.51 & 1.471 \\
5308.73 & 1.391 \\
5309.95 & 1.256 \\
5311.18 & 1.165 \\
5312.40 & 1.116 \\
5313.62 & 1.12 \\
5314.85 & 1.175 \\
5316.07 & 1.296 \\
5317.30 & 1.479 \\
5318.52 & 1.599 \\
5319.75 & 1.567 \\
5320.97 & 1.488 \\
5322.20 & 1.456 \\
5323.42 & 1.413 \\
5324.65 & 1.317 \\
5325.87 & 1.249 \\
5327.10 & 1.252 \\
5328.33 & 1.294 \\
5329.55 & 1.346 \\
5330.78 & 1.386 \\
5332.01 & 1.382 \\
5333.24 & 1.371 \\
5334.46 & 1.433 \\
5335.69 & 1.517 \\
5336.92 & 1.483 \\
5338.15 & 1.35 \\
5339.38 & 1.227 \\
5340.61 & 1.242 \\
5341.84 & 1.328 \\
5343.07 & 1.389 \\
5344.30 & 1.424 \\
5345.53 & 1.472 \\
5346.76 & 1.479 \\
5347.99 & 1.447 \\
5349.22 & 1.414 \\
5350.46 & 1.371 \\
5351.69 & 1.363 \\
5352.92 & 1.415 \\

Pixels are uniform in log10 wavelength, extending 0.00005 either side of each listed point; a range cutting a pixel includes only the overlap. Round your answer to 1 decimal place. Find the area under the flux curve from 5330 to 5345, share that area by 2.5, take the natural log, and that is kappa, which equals 2.1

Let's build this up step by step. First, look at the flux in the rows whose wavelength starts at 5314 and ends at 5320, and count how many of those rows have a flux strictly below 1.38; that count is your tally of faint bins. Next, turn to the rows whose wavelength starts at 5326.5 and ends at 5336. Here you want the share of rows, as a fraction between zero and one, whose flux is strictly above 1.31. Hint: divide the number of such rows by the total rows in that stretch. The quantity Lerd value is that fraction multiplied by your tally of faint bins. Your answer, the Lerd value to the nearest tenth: 1.5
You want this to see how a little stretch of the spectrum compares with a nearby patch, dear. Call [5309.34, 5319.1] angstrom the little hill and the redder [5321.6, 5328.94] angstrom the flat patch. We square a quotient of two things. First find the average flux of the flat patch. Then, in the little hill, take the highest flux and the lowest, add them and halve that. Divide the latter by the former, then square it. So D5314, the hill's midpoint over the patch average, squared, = 1.04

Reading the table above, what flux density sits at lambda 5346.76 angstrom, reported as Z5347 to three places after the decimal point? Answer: 1.479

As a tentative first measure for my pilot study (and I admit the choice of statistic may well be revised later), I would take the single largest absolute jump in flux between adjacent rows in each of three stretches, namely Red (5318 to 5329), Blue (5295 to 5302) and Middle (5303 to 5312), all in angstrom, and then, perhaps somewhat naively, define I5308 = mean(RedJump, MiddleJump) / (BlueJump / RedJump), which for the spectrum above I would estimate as 0.082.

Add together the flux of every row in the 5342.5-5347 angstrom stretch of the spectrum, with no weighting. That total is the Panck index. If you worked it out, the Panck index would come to 5.8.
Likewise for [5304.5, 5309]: 5.7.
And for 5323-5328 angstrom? 5.2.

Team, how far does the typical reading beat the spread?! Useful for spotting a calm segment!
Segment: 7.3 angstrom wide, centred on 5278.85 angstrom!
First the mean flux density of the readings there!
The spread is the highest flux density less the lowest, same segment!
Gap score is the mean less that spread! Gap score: 0.96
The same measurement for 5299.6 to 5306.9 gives 1.01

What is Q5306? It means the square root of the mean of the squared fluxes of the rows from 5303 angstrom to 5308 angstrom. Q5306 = 1.41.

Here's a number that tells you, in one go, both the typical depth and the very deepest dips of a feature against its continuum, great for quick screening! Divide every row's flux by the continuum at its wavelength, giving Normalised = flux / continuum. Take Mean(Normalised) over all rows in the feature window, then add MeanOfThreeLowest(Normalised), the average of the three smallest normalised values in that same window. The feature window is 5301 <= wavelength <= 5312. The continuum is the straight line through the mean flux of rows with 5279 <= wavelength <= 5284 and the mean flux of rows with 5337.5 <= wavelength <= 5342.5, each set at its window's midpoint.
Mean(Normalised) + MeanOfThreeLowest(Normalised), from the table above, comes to 1.89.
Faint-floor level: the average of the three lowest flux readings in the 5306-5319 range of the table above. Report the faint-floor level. 1.13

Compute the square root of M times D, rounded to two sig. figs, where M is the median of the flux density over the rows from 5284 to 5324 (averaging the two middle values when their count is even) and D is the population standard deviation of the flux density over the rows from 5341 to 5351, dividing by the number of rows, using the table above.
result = 0.25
